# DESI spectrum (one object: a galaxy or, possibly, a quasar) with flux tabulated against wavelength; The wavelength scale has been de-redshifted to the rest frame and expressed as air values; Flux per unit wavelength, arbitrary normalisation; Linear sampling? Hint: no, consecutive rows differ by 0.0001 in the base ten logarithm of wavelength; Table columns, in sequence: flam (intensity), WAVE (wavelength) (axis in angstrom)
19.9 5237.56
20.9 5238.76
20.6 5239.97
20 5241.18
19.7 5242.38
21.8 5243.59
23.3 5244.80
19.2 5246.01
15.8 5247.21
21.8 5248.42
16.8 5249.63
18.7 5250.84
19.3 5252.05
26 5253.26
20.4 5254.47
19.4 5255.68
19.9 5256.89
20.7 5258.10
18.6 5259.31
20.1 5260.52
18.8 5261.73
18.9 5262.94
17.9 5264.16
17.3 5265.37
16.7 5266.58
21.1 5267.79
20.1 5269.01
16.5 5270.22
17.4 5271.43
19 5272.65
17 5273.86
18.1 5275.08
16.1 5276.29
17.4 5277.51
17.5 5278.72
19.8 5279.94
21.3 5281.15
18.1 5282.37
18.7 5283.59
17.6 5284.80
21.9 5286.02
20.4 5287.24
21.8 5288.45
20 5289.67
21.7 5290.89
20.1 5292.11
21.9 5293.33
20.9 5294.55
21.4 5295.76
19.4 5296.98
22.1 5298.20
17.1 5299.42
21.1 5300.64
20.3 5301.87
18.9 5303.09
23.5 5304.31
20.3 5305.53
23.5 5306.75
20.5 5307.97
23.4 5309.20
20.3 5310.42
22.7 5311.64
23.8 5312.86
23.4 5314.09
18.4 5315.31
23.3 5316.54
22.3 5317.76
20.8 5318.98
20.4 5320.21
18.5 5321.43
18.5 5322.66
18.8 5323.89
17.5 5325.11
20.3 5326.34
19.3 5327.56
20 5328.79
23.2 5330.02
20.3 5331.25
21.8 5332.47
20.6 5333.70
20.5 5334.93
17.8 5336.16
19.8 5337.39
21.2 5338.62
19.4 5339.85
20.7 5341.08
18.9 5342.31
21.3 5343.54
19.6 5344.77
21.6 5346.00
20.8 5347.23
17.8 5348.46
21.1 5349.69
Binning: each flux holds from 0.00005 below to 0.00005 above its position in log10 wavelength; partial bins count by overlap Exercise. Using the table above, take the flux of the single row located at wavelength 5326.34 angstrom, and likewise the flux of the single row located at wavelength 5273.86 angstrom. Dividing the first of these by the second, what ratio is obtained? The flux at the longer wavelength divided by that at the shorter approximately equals 1.19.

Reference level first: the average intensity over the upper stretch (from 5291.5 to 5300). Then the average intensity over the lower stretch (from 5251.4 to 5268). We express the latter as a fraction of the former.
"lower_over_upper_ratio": 0.96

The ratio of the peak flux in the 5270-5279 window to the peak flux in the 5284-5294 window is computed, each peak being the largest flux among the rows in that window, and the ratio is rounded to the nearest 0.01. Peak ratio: 0.87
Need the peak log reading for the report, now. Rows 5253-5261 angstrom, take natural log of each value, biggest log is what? 3.26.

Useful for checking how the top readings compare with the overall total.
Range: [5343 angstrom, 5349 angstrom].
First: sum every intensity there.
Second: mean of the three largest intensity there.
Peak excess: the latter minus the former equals -79.9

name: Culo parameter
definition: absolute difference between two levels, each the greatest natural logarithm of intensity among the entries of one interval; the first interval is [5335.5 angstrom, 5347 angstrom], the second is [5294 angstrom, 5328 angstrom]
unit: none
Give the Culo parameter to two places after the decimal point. 0.10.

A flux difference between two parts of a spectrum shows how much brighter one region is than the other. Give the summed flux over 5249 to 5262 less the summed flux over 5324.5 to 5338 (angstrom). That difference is -2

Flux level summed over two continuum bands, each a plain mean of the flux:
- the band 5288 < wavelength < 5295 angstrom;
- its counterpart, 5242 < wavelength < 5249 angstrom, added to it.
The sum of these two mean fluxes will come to 41.3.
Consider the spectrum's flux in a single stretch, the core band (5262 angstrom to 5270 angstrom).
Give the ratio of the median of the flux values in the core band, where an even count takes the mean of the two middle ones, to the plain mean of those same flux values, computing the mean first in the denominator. 0.99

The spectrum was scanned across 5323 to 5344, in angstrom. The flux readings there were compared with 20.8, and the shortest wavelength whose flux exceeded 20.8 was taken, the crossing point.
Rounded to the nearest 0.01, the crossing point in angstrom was 5330.02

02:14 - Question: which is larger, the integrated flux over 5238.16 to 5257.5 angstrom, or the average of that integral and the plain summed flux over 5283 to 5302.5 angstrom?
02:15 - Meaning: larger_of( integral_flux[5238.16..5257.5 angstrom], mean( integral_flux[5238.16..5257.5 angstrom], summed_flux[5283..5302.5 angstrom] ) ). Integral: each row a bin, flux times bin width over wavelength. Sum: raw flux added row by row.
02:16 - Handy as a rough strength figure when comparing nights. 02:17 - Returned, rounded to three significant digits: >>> 391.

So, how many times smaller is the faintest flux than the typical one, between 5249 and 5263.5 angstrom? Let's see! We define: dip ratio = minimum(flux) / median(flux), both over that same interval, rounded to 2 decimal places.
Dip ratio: 0.87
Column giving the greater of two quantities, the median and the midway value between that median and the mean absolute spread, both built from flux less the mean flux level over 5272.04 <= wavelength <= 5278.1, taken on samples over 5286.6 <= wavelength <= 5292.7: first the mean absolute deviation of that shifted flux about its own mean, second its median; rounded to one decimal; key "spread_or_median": 2.9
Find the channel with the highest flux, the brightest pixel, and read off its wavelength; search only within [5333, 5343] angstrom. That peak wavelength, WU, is 5338.62 angstrom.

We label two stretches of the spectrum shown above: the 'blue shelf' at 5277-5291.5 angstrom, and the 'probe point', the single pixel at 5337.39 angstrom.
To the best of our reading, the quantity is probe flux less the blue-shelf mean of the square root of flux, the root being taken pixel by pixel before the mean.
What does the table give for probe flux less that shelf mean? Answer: 15.4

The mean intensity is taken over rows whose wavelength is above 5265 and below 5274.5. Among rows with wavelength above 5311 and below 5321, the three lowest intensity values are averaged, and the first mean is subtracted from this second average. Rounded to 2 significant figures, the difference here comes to 1.7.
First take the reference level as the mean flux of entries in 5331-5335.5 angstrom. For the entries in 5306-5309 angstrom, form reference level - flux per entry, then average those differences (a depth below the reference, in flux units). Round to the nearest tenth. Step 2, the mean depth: -1.2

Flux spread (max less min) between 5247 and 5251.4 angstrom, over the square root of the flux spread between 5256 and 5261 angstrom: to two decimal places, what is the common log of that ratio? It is 0.62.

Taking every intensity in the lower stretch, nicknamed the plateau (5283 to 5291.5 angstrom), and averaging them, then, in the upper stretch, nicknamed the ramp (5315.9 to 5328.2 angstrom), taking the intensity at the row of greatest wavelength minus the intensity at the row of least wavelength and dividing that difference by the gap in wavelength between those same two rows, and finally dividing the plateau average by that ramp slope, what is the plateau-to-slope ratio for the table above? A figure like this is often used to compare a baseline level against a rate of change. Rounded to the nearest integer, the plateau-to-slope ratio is -56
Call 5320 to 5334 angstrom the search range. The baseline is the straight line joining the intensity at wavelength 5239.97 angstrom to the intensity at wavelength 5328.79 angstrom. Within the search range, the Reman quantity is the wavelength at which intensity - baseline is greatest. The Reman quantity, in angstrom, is 5330.02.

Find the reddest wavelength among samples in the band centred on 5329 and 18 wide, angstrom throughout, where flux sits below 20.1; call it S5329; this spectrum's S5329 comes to 5337.39 angstrom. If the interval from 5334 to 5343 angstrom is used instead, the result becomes 5342.31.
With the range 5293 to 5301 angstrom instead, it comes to 5299.42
